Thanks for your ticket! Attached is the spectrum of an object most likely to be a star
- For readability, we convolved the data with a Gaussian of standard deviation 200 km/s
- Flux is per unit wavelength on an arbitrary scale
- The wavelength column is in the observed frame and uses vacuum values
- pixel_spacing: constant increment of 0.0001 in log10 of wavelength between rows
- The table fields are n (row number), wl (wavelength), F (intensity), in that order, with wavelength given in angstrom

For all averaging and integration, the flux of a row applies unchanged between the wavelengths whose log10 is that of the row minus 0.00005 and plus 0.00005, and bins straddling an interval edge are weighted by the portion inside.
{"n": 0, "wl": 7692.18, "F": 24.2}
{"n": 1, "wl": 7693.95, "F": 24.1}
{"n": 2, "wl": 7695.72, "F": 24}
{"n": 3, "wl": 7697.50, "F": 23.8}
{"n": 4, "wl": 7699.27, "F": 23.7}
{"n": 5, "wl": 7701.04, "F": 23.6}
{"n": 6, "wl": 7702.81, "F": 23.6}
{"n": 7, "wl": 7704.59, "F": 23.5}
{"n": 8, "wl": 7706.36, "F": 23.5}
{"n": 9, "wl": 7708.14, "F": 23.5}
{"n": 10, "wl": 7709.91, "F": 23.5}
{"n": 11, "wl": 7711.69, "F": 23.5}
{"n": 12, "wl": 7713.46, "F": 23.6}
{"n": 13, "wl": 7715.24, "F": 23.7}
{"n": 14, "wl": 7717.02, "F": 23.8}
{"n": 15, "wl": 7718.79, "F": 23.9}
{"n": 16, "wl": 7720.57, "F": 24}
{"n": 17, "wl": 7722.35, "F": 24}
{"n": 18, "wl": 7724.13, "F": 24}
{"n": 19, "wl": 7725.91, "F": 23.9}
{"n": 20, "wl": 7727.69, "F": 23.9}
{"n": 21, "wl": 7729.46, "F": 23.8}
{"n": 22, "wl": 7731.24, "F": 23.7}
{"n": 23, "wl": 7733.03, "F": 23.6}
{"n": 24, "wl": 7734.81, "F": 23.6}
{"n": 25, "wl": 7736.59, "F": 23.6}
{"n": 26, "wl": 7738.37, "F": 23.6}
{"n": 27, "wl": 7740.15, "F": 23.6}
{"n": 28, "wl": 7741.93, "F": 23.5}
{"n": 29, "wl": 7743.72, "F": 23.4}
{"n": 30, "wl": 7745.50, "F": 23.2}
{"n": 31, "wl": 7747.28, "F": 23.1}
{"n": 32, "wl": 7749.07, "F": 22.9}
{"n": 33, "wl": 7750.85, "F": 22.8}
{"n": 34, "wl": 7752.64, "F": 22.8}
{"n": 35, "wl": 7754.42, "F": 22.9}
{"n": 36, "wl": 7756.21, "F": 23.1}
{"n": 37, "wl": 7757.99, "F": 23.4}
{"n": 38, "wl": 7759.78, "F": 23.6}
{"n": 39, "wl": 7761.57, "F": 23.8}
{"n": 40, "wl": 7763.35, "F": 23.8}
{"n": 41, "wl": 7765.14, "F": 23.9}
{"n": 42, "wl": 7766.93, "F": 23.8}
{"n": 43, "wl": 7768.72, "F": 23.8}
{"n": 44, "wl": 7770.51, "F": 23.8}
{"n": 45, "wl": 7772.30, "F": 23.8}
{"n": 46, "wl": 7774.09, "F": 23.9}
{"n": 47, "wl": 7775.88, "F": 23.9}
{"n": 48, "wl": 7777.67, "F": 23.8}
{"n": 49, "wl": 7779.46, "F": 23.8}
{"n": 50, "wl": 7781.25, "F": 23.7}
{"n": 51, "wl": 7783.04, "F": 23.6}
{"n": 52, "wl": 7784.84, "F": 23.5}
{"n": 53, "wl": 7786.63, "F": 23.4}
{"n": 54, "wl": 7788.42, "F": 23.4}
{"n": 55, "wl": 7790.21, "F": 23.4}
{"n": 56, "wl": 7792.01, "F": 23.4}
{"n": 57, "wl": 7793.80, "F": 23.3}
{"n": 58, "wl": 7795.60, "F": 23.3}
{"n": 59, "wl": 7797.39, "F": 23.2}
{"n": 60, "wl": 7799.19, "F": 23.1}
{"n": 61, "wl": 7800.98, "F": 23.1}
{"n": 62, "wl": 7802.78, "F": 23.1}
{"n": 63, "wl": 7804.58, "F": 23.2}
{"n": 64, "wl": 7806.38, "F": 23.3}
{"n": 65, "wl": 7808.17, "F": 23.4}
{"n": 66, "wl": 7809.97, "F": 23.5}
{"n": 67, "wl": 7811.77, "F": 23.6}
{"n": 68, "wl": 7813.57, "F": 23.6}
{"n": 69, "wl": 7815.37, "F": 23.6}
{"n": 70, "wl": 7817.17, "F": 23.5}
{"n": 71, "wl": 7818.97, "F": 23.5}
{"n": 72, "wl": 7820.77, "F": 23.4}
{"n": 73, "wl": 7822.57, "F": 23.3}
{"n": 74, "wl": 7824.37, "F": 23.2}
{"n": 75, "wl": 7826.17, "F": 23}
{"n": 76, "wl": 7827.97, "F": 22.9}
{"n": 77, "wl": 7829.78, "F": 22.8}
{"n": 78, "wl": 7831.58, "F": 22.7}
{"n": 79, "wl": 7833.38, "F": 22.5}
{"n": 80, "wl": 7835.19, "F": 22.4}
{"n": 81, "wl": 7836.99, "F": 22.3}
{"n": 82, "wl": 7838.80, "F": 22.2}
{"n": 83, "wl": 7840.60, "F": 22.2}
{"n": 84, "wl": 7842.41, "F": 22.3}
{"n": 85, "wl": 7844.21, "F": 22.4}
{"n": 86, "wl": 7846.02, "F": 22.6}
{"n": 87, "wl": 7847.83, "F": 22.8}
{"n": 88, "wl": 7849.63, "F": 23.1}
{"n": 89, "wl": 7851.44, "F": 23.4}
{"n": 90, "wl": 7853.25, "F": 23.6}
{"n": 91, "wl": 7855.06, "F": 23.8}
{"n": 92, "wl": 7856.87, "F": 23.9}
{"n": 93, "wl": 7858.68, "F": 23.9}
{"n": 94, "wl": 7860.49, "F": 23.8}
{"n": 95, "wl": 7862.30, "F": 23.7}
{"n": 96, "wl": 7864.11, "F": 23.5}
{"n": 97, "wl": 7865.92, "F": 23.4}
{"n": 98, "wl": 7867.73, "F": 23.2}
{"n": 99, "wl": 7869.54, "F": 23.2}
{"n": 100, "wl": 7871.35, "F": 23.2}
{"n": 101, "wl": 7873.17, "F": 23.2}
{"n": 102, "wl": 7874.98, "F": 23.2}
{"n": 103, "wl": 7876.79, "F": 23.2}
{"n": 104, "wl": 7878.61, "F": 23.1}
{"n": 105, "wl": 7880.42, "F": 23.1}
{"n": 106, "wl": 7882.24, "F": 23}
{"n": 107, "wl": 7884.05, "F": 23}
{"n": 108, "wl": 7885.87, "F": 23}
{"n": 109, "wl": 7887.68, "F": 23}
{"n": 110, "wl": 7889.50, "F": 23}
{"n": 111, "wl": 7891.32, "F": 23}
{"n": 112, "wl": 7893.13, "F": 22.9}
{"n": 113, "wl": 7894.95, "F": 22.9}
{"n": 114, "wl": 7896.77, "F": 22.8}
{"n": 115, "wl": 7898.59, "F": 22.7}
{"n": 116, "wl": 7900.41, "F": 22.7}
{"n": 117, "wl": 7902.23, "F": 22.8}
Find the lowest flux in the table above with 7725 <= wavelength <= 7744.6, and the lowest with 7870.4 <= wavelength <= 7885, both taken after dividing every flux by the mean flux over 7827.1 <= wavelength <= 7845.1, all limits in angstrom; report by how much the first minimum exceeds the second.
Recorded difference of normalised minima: 0.018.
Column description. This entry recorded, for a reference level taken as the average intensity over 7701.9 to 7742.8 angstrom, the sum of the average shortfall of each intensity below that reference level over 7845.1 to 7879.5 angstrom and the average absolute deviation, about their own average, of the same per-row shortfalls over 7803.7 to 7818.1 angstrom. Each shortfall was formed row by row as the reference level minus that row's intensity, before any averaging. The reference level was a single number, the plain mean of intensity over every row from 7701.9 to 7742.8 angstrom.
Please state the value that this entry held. 0.46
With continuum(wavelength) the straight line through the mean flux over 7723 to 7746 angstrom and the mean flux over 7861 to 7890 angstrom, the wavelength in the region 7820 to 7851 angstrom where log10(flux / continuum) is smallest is 7838.80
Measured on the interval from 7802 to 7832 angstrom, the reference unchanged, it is 7831.58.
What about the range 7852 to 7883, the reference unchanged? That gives 7882.24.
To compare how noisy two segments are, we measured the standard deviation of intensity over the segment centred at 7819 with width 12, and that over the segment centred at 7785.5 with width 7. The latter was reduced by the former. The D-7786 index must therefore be -0.06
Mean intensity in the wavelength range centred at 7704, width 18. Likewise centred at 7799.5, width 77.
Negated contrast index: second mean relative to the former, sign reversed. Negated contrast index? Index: -0.990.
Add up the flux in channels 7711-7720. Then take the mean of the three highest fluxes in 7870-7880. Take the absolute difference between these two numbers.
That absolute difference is 95.3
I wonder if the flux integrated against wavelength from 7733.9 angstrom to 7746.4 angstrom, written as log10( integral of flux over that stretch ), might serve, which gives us 2.47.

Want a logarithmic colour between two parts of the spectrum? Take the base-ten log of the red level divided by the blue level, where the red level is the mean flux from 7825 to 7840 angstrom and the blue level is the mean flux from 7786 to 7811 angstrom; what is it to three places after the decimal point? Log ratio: -0.013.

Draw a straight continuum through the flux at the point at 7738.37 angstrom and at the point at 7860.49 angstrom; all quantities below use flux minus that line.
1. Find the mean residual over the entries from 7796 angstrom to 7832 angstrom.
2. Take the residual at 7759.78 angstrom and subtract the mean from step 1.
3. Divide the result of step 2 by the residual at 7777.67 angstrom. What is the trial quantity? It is 3.2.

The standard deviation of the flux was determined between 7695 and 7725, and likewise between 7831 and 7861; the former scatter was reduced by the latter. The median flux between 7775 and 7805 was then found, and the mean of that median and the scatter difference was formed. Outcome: 11.5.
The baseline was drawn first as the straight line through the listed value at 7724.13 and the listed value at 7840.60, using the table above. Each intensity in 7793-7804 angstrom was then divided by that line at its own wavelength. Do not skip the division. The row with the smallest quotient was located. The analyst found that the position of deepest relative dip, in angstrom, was 7799.19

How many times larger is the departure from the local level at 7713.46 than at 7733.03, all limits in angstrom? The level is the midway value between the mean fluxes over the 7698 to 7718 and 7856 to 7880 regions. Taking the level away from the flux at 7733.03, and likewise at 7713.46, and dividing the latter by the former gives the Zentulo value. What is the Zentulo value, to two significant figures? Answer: 1.0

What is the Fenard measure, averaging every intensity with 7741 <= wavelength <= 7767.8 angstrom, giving 23.33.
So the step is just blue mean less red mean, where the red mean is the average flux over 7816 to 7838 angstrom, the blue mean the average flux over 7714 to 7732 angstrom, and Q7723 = 0.91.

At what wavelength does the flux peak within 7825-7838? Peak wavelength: 7826.17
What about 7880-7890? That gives 7880.42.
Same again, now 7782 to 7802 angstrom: 7783.04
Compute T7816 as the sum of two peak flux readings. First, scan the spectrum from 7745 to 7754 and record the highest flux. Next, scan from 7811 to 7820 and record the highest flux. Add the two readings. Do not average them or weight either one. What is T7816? 46.8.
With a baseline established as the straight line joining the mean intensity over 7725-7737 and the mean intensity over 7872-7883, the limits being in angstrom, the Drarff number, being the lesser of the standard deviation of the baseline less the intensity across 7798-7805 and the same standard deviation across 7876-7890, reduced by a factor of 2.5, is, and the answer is 0.02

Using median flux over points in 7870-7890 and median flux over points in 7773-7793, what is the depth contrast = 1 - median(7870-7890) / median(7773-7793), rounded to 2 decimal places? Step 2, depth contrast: 0.02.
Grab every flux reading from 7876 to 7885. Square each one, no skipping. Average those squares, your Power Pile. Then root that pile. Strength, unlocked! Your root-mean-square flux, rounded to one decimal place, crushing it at 23.1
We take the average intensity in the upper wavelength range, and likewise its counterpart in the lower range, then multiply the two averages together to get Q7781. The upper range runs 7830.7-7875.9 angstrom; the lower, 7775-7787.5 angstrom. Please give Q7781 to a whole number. 546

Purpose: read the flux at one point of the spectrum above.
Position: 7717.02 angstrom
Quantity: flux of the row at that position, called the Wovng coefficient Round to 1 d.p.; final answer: 23.8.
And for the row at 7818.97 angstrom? 23.5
